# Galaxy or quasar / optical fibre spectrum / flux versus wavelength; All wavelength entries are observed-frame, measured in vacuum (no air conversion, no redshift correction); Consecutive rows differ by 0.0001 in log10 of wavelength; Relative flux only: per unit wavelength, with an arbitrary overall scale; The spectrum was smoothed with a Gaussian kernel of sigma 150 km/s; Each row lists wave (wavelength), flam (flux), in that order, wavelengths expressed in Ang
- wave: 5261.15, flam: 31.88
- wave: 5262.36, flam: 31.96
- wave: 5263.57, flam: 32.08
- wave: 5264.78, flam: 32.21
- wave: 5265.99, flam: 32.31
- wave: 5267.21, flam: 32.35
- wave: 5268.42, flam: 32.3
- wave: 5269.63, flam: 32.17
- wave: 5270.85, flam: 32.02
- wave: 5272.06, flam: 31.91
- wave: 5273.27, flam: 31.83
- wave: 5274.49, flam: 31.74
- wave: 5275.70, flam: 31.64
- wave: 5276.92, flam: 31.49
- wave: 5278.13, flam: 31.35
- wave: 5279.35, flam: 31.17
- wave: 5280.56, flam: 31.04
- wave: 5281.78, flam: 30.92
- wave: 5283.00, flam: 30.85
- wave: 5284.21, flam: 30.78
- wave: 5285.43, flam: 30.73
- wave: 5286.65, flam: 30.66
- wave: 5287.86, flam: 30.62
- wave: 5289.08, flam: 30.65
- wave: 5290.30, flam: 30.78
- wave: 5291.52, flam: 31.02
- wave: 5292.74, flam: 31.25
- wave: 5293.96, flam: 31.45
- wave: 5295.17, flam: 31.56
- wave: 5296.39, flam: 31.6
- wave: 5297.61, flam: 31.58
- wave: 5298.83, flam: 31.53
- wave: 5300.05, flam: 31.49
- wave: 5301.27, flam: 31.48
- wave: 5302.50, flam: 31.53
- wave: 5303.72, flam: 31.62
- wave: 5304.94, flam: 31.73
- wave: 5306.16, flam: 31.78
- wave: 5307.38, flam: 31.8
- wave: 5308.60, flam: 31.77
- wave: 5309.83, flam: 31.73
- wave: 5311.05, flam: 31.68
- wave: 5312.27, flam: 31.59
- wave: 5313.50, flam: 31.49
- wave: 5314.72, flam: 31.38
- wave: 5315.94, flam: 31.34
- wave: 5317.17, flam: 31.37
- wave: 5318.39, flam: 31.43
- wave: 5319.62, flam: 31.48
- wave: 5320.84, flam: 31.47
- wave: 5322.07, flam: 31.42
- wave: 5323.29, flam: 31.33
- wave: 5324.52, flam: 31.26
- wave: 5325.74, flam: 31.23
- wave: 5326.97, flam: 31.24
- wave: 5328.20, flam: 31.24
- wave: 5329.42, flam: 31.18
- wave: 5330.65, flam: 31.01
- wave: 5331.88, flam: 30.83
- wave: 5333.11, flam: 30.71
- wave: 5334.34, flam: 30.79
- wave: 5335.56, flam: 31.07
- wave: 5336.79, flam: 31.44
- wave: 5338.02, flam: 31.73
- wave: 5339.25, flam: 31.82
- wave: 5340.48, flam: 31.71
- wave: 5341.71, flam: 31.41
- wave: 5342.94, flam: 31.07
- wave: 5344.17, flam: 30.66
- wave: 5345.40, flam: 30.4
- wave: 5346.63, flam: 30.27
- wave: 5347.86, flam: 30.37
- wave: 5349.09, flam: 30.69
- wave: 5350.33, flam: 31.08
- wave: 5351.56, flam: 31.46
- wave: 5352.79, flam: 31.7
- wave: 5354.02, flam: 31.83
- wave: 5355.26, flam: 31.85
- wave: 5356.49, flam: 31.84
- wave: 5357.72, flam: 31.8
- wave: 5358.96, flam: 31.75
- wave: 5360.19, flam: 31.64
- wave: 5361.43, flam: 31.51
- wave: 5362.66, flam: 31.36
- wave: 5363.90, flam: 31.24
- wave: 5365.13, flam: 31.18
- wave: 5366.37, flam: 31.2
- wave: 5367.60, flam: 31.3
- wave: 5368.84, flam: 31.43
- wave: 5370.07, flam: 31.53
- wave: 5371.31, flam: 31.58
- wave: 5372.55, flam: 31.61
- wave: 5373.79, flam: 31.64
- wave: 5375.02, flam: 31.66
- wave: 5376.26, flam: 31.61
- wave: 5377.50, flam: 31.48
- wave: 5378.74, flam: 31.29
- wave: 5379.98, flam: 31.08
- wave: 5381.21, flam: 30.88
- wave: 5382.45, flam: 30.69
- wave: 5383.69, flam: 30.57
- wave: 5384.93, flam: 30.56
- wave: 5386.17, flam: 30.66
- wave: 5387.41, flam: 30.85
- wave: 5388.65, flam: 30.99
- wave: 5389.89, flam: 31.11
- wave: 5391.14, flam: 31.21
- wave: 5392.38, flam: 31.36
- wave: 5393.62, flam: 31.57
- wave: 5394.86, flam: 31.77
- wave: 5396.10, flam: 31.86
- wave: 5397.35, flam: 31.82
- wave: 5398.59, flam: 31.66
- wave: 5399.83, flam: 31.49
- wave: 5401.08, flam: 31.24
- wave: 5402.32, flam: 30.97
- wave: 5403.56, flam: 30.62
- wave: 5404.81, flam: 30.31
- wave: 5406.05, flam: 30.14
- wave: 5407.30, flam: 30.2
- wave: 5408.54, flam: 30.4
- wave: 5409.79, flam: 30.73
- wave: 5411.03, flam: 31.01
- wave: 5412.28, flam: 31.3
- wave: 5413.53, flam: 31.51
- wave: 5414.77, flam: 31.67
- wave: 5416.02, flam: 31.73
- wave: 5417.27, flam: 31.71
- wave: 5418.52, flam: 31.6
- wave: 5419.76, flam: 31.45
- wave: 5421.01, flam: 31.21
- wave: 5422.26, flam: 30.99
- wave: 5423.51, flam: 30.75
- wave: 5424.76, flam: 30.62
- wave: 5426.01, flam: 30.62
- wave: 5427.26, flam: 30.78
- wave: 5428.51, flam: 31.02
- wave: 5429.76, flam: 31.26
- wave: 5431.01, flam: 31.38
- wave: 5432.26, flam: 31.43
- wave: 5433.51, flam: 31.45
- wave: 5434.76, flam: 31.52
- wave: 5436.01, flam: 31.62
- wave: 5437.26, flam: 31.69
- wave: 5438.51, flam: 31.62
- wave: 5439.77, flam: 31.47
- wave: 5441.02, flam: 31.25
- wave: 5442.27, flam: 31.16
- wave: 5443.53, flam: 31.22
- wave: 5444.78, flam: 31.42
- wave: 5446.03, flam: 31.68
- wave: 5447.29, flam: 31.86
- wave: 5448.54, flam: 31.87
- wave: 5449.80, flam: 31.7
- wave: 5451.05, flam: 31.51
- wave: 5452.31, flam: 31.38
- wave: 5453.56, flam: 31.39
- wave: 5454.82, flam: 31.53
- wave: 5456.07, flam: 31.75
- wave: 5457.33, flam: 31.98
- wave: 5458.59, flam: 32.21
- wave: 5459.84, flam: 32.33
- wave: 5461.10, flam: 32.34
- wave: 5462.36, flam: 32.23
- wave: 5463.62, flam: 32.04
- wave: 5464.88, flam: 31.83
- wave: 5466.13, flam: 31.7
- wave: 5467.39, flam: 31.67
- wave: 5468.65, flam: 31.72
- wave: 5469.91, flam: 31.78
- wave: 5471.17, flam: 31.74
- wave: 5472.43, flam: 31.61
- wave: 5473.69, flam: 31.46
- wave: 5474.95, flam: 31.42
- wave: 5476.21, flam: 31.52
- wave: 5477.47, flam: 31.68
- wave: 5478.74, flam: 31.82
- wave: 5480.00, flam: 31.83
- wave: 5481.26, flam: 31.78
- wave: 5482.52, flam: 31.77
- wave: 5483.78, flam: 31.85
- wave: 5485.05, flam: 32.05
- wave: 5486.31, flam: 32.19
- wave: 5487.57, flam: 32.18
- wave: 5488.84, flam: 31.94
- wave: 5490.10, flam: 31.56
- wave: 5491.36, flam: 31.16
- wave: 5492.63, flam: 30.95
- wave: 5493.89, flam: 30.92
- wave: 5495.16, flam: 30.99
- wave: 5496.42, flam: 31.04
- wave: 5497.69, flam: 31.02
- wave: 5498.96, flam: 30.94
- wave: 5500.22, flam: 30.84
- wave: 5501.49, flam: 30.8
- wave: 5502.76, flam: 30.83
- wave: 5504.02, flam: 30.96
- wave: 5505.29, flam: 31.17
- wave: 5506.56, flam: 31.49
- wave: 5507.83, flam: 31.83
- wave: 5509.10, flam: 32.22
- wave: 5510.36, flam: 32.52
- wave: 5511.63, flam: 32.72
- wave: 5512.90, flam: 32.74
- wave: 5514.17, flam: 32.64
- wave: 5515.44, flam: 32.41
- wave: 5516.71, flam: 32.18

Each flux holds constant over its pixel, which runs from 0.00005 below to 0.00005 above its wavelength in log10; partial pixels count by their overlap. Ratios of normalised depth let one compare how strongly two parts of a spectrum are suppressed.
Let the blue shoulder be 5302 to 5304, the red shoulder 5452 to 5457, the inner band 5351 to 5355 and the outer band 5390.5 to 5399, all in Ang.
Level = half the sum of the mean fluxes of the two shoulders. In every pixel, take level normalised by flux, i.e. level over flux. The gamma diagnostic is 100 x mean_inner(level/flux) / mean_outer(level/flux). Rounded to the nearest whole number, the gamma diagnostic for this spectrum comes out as 100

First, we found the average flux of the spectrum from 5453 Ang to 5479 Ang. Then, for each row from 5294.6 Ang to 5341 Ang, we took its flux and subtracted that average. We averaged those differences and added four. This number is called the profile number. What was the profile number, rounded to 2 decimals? 3.64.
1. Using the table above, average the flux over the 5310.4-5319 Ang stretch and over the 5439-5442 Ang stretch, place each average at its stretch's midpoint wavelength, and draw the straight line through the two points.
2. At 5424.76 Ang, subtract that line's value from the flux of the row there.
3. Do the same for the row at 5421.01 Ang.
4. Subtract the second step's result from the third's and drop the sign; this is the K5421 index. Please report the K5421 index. 0.59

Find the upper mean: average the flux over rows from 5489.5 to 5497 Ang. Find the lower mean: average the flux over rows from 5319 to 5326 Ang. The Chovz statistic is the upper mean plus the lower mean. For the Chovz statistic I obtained 62.5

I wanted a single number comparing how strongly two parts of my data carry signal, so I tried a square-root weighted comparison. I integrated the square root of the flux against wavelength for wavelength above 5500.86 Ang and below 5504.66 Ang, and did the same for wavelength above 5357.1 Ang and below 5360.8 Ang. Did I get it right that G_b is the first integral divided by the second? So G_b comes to 1.01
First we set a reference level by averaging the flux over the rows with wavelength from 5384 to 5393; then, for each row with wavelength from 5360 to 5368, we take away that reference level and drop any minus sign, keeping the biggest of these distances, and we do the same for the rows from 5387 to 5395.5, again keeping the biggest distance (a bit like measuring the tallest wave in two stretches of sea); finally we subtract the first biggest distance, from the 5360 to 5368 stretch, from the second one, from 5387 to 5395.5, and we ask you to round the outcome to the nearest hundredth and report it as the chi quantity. 0.13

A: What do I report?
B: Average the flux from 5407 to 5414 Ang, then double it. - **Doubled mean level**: 61.7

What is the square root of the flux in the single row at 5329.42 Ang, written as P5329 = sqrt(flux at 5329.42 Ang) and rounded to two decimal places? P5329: 5.58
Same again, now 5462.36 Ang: 5.68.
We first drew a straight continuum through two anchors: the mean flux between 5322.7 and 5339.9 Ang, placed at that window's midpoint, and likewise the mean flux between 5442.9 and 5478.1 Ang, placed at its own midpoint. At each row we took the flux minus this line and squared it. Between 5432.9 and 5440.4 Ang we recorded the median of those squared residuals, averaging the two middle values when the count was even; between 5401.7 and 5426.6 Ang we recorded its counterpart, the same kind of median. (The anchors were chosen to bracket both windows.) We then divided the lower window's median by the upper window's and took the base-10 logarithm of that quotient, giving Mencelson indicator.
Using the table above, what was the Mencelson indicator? 1.6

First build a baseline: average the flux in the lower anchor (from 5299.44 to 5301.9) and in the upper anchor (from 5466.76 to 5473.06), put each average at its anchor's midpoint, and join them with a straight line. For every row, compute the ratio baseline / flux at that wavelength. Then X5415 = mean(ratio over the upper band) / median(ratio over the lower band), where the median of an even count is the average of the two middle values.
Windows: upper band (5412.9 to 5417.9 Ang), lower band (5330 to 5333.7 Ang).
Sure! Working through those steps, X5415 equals 0.98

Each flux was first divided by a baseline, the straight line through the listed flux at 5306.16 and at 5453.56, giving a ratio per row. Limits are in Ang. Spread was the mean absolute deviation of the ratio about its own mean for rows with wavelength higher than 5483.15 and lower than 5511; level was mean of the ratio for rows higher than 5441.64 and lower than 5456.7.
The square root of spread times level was 0.127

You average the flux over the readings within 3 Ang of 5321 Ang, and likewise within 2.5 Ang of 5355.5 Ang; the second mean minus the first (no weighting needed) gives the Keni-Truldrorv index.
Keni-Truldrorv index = 0.4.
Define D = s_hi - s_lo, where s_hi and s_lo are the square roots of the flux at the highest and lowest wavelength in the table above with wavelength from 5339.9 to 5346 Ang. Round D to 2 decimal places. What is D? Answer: -0.12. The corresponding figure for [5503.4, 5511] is 0.14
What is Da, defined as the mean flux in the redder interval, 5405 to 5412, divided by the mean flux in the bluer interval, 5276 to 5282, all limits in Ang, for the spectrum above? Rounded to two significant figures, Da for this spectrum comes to 0.98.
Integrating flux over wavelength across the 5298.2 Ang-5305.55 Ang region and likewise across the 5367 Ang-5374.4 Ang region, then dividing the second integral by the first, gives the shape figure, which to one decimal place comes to 1.0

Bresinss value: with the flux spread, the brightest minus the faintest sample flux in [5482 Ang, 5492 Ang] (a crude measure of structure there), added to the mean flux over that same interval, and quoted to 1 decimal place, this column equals 32.9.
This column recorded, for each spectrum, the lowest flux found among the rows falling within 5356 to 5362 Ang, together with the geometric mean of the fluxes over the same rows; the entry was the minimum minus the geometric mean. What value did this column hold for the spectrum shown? -0.20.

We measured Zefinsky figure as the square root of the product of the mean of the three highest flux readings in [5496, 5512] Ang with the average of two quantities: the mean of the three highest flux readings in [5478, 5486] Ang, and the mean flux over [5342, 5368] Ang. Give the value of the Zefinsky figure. 32.0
